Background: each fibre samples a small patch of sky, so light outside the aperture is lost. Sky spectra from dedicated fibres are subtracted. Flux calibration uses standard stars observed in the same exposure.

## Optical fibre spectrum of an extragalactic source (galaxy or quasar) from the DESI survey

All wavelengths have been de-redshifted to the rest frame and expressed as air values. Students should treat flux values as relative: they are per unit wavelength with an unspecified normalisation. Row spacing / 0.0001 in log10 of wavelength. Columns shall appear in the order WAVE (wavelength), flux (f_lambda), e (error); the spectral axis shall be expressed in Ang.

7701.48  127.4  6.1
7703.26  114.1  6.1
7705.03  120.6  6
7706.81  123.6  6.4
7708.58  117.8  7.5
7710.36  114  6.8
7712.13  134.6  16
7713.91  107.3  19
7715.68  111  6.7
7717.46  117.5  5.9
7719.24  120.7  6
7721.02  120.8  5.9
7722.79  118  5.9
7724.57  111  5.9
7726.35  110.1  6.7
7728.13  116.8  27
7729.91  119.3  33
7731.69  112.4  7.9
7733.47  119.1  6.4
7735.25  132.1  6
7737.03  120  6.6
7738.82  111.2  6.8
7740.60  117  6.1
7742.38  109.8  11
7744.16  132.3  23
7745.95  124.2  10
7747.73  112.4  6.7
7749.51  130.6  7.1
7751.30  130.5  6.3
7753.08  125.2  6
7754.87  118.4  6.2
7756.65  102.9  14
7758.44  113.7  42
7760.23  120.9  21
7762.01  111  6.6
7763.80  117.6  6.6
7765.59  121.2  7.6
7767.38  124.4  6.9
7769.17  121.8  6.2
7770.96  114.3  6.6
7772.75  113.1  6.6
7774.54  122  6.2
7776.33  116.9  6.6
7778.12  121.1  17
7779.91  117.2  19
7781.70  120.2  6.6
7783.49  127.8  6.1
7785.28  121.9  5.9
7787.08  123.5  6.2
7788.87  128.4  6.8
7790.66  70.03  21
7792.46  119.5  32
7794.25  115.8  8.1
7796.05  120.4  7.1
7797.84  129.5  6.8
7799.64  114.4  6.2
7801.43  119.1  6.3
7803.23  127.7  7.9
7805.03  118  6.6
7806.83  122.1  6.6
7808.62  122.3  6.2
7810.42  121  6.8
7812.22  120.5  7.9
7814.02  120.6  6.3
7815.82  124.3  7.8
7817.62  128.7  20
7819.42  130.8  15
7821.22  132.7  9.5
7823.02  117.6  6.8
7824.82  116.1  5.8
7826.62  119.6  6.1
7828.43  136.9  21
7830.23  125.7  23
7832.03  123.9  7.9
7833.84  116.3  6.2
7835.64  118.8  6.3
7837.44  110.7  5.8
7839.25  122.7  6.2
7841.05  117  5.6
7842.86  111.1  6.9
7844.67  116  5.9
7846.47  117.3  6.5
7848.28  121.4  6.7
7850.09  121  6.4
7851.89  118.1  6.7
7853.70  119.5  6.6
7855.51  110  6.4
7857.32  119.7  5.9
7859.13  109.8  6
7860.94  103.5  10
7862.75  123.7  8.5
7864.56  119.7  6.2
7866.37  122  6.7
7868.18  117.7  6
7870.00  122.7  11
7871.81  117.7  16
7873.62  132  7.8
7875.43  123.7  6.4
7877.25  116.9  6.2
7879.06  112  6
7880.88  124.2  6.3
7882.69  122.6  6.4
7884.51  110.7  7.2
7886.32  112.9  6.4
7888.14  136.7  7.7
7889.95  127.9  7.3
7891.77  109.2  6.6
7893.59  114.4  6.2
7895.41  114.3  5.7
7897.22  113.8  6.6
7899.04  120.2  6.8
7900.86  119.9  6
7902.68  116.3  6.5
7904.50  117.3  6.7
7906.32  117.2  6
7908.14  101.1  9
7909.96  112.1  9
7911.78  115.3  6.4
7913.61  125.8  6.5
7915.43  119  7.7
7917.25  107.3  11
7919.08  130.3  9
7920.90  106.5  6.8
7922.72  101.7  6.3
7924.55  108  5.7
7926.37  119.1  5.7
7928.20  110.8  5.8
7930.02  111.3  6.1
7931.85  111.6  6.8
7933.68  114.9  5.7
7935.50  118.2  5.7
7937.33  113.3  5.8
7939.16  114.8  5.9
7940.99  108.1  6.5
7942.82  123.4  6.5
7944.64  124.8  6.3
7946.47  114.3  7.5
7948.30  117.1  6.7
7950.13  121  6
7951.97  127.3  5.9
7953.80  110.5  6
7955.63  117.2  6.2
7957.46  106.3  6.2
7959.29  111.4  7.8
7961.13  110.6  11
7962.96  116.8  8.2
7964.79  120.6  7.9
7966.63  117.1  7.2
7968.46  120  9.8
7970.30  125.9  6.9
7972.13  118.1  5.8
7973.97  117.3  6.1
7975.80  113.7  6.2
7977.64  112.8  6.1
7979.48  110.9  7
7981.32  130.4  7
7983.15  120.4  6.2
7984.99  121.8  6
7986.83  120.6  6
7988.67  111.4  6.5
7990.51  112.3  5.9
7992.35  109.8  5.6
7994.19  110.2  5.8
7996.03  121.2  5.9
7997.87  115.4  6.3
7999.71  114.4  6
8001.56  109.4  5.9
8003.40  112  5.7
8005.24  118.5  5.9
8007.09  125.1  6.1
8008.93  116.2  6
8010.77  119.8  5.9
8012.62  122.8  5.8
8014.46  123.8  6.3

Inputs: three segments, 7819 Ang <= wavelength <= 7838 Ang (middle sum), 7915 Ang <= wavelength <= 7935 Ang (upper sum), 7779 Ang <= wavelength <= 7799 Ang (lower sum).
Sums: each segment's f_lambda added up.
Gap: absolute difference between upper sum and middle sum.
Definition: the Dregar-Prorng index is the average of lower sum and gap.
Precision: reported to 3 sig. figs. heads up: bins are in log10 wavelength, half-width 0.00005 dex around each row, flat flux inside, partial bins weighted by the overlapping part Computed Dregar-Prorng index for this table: 701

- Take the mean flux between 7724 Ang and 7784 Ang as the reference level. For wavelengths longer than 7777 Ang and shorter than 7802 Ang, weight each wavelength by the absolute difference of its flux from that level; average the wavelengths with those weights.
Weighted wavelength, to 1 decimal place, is 7790.3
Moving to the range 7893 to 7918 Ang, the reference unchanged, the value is 7907.4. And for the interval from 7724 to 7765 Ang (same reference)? 7744.8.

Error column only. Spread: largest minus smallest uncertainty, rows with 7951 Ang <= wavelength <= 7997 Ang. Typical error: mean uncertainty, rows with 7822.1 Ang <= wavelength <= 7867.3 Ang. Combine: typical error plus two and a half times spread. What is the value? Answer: 21.3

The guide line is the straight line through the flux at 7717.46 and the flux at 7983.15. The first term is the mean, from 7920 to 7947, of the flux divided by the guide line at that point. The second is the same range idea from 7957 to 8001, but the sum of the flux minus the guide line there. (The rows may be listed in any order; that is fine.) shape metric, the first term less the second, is 100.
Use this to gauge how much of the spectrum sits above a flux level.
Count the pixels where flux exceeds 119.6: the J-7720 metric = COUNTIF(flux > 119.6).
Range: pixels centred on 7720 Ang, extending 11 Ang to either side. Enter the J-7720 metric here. 3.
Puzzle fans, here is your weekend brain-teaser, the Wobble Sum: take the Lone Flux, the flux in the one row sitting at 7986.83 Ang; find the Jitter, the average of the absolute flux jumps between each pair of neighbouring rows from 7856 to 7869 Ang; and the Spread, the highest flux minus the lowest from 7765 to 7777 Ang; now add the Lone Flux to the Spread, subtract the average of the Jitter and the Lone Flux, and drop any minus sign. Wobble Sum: 68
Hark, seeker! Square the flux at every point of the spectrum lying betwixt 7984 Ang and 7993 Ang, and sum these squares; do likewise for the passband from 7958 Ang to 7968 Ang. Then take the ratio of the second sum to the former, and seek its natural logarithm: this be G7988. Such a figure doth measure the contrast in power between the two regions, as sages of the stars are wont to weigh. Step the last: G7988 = 0.00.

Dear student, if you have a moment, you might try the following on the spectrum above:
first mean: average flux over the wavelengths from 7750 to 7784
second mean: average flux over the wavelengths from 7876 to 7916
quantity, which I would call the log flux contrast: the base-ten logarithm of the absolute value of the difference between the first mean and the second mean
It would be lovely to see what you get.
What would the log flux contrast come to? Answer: 0.2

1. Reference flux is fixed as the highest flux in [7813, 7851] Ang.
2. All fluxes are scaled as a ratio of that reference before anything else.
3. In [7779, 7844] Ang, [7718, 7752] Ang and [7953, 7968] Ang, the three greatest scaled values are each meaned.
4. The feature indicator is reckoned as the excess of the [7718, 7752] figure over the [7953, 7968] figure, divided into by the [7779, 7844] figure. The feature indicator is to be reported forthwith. 0.10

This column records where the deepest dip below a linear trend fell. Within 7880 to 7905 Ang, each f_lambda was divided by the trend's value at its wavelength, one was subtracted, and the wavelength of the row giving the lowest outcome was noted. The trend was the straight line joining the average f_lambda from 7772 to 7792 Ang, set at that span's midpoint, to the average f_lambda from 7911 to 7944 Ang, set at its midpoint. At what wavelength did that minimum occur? 7891.77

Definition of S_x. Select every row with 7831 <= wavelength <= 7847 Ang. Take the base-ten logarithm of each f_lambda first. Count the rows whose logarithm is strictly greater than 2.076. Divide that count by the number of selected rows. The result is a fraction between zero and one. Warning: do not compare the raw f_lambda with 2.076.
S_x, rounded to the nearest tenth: 0.2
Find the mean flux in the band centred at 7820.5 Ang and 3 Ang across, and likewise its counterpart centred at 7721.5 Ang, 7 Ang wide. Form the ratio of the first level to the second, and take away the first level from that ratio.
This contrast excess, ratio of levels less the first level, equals -131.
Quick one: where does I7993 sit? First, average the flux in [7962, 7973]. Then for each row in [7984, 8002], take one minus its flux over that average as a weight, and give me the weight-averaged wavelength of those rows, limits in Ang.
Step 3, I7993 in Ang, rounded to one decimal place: 7995.2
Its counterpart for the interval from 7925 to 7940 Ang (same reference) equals 7932.6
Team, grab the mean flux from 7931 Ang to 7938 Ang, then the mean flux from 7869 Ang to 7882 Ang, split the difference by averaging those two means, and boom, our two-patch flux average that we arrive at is 117.9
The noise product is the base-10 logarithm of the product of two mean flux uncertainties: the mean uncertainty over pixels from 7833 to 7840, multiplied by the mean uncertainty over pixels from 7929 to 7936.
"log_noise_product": 1.57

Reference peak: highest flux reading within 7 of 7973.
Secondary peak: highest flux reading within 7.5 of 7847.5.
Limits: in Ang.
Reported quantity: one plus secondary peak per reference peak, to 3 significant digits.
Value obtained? 1.96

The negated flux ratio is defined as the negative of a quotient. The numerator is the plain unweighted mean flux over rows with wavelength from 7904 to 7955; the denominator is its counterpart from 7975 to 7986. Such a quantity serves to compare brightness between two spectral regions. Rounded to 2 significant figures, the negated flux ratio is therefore -0.97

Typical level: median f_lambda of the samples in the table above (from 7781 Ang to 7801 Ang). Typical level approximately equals 120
